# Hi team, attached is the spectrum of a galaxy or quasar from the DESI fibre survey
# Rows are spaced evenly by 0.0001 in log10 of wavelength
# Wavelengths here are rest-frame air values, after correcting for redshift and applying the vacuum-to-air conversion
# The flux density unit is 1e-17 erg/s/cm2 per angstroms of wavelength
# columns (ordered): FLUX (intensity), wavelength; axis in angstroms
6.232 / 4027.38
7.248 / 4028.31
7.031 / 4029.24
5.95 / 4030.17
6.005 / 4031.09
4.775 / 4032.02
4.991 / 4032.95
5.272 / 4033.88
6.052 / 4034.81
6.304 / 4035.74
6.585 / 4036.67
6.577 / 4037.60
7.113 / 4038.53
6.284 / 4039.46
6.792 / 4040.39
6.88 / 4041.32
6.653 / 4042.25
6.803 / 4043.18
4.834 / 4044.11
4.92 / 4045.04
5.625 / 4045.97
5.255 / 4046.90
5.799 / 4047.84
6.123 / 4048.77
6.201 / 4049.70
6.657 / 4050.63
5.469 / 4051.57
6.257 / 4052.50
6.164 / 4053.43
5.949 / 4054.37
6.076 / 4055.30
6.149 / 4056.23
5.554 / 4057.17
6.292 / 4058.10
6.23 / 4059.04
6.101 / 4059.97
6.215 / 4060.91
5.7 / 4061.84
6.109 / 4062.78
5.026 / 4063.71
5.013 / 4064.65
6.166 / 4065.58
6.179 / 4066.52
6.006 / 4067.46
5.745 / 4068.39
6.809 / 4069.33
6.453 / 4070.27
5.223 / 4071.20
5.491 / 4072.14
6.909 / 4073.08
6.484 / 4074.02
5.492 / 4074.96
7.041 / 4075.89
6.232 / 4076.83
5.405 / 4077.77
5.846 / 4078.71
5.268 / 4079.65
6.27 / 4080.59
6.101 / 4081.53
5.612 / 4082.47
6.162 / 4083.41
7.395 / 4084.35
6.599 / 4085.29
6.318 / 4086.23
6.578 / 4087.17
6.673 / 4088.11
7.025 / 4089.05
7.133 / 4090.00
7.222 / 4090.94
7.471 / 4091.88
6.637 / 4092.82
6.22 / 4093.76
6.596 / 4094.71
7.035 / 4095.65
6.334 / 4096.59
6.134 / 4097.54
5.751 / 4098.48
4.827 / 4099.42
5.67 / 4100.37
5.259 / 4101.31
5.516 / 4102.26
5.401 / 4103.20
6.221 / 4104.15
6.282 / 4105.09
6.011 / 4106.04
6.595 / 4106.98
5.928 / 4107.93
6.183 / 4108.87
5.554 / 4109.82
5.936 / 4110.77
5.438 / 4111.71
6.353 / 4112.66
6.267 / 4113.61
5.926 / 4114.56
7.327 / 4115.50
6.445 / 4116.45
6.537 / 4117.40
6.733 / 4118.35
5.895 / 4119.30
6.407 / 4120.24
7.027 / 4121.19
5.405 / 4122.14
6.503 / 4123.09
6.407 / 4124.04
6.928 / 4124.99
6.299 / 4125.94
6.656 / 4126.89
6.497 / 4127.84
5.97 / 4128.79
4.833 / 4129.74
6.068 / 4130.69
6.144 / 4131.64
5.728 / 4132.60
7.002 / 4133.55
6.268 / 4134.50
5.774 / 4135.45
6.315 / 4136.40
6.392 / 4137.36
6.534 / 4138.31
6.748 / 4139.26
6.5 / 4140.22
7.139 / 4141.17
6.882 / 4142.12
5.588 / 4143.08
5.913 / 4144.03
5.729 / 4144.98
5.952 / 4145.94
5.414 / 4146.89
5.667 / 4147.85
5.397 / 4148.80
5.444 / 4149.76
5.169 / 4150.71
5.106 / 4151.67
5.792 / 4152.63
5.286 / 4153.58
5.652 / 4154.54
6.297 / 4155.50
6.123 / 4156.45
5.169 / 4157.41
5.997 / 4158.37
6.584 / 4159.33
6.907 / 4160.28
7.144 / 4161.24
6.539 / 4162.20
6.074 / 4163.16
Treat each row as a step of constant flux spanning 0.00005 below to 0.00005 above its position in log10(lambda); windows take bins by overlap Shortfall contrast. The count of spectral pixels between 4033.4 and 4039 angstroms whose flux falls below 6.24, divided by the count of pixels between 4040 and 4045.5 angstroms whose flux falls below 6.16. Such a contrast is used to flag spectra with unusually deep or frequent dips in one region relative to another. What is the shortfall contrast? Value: 1.0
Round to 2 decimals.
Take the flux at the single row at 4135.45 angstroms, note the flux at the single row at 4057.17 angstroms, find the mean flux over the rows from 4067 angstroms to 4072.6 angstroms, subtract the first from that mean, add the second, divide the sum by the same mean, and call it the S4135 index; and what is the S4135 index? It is 0.96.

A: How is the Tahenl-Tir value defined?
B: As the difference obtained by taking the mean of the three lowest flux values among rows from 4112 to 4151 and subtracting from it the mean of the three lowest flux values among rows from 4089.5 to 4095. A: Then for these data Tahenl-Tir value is -1.4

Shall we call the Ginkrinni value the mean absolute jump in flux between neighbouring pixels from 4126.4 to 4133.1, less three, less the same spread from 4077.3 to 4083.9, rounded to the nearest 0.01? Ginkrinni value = -2.95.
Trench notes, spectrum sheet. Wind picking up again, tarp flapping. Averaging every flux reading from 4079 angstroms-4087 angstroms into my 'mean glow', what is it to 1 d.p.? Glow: 6.2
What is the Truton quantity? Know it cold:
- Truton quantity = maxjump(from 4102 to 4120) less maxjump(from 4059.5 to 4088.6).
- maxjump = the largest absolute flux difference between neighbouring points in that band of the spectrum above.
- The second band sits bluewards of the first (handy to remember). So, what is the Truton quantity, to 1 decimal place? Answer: -0.1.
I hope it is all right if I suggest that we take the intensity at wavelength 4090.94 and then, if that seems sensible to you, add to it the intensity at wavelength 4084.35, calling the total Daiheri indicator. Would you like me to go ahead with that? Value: 14.6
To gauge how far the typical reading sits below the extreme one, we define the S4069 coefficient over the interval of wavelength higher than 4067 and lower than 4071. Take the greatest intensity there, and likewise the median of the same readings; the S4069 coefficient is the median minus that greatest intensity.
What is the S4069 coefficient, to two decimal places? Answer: -0.58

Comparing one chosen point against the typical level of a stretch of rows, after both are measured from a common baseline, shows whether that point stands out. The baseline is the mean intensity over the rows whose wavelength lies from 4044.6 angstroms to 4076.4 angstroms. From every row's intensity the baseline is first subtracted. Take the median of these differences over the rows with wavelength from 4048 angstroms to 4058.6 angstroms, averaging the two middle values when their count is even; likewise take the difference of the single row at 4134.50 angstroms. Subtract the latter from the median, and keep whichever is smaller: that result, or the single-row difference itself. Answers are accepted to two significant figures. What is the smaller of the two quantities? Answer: -0.12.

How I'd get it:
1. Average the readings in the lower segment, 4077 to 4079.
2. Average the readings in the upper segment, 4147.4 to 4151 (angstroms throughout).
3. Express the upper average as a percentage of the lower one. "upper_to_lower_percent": 96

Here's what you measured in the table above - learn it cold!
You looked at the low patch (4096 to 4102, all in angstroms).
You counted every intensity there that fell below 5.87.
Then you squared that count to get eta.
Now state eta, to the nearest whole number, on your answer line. 16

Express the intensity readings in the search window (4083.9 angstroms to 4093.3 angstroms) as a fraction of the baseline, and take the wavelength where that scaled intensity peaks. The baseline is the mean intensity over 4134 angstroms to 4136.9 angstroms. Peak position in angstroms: 4091.88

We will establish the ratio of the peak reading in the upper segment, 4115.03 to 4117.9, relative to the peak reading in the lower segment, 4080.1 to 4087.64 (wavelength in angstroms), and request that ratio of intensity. 0.99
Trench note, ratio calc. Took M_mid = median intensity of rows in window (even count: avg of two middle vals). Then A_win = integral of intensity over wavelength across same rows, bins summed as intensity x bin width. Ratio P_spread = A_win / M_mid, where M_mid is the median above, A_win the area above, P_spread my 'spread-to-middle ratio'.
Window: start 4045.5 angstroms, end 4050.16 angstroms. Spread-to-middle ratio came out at 4.66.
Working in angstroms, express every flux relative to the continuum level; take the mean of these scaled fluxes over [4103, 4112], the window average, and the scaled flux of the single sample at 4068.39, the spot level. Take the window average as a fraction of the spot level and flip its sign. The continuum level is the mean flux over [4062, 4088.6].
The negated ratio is -1.04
